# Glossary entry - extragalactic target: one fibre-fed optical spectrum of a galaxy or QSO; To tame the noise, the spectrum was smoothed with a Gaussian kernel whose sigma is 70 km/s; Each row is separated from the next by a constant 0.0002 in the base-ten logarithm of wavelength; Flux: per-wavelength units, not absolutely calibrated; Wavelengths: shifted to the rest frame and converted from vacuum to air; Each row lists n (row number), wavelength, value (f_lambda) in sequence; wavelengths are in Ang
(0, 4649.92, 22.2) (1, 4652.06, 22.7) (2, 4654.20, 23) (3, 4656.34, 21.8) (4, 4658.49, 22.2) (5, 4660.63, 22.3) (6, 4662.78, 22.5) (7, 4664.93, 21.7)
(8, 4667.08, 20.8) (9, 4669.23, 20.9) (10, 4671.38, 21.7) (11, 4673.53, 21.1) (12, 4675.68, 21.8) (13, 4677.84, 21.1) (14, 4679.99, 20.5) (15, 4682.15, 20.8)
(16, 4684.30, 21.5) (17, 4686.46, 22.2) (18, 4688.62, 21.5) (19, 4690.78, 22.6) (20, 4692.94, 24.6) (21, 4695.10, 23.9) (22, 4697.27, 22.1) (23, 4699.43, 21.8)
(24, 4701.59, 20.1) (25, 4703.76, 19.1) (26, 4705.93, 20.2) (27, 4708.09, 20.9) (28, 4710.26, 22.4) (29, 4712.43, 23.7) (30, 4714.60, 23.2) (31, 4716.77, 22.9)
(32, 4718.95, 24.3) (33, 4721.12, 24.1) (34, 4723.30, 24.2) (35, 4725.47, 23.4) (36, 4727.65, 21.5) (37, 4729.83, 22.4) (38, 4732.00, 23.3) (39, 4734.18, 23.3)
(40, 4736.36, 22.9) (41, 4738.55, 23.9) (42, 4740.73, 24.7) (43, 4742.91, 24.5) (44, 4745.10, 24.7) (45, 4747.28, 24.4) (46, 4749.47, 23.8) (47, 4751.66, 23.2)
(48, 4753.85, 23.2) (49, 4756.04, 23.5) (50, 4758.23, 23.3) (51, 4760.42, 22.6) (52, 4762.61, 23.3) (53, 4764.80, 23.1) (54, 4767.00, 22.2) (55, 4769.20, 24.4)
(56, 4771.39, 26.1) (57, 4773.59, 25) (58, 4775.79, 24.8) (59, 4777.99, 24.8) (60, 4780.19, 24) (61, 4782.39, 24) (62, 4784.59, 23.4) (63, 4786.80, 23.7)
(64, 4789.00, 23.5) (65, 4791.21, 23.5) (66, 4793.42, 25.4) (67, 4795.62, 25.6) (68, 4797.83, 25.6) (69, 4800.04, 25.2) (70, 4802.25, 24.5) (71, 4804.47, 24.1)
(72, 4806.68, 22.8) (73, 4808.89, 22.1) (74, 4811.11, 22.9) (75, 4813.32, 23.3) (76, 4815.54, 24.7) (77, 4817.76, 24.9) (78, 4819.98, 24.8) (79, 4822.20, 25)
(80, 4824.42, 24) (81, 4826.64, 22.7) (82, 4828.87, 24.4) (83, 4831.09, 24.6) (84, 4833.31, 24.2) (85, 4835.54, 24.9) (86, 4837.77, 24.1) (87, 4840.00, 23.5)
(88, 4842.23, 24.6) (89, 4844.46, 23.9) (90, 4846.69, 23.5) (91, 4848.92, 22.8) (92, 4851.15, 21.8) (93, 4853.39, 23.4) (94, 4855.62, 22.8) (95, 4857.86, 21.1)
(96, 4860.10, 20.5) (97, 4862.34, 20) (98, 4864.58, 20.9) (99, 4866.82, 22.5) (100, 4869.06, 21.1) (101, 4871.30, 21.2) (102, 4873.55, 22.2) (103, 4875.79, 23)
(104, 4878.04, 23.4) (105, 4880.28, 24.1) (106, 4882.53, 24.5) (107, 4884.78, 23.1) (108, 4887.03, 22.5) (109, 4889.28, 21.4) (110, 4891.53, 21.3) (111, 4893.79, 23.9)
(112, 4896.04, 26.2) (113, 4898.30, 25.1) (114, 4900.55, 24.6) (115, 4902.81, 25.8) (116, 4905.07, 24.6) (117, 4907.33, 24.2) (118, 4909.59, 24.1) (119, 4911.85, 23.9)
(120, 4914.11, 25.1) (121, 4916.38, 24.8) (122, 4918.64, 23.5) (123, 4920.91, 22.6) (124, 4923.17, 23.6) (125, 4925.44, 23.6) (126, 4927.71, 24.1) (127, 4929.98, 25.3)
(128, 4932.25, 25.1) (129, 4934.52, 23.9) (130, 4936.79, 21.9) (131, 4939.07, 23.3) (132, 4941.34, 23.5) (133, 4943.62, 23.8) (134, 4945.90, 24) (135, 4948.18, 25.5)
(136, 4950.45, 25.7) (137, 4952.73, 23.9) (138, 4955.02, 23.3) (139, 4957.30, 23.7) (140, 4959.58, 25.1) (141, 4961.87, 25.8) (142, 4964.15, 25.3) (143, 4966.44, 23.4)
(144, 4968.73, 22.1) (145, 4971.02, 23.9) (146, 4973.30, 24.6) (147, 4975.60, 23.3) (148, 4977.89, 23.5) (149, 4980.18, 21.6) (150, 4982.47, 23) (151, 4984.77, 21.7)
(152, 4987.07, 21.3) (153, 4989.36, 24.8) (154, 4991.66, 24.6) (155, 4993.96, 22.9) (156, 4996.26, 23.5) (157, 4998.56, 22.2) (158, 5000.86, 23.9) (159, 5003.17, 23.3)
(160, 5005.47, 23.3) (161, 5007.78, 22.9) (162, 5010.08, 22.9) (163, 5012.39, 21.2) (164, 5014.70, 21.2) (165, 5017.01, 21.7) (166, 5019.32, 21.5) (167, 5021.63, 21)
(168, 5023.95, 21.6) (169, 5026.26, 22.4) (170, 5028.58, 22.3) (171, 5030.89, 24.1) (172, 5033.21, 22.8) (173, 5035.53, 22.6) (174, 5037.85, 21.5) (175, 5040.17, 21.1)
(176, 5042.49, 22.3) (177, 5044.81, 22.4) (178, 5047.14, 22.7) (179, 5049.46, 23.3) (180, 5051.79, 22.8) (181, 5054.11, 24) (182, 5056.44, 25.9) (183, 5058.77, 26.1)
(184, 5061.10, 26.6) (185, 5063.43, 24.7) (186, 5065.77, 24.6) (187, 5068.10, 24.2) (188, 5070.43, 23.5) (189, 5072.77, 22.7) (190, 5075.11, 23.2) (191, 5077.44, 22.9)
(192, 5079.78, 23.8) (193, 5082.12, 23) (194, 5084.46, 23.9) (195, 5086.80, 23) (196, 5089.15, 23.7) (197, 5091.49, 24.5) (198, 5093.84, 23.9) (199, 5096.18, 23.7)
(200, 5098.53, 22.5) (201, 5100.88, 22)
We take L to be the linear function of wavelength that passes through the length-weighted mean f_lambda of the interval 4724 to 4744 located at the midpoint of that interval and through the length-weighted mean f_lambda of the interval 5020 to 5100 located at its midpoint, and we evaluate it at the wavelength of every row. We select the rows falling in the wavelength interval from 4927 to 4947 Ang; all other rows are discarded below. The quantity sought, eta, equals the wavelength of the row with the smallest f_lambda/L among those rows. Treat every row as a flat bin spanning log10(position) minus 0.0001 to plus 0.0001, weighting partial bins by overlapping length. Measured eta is 4936.79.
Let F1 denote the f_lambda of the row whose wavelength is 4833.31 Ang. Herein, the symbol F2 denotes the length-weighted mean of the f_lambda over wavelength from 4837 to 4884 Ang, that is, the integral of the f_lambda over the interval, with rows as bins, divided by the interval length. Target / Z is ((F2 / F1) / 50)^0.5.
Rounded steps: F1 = 24.2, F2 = 22.6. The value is 0.137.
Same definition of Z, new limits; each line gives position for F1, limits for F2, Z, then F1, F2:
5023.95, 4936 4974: 0.149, 21.6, 24.1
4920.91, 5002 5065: 0.142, 22.6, 22.9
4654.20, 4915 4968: 0.145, 23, 24.1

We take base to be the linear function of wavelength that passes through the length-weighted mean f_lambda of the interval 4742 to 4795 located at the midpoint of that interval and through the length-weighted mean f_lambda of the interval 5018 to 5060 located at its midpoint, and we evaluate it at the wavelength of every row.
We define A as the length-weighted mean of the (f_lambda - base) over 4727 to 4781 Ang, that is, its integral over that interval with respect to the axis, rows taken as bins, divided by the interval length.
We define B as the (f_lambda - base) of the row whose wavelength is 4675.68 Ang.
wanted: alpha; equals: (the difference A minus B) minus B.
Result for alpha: 5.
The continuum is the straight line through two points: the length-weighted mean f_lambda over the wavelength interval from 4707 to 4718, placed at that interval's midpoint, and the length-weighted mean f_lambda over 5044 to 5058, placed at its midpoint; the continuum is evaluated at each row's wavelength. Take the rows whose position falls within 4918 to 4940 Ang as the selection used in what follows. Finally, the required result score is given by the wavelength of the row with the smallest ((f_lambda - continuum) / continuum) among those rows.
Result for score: 4936.79 Ang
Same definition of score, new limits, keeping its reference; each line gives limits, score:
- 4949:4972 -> 4968.73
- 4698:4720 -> 4703.76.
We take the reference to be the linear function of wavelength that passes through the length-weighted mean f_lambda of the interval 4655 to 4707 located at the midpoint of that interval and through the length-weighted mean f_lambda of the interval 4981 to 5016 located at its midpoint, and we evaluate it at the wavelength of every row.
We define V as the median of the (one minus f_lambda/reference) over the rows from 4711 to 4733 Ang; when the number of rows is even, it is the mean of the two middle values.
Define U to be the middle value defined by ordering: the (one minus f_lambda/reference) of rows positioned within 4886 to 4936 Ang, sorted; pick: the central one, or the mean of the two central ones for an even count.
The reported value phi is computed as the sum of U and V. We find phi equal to -0.141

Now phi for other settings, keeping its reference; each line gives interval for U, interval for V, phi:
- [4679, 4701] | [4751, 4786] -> -0.080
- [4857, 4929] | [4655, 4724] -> -0.057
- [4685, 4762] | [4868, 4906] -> -0.109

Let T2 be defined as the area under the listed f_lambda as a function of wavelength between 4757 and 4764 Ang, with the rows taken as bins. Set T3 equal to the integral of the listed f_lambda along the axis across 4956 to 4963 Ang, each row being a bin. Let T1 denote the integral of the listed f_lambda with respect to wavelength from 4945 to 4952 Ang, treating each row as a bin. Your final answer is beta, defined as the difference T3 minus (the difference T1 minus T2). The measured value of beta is 160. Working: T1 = 175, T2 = 162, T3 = 174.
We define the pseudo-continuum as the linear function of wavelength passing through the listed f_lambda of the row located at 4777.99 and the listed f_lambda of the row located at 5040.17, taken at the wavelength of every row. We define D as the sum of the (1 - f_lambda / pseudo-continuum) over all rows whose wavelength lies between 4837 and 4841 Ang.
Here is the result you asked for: 0.01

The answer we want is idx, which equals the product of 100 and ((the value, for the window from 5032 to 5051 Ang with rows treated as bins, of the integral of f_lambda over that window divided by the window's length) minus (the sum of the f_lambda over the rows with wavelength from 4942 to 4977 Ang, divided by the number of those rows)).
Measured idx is -188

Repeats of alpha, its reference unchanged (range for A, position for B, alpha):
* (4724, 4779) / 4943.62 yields -2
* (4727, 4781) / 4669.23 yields 7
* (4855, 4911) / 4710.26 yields 3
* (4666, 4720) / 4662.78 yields 1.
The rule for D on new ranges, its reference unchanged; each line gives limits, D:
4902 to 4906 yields -0.19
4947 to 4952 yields -0.29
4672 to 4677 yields 0.37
